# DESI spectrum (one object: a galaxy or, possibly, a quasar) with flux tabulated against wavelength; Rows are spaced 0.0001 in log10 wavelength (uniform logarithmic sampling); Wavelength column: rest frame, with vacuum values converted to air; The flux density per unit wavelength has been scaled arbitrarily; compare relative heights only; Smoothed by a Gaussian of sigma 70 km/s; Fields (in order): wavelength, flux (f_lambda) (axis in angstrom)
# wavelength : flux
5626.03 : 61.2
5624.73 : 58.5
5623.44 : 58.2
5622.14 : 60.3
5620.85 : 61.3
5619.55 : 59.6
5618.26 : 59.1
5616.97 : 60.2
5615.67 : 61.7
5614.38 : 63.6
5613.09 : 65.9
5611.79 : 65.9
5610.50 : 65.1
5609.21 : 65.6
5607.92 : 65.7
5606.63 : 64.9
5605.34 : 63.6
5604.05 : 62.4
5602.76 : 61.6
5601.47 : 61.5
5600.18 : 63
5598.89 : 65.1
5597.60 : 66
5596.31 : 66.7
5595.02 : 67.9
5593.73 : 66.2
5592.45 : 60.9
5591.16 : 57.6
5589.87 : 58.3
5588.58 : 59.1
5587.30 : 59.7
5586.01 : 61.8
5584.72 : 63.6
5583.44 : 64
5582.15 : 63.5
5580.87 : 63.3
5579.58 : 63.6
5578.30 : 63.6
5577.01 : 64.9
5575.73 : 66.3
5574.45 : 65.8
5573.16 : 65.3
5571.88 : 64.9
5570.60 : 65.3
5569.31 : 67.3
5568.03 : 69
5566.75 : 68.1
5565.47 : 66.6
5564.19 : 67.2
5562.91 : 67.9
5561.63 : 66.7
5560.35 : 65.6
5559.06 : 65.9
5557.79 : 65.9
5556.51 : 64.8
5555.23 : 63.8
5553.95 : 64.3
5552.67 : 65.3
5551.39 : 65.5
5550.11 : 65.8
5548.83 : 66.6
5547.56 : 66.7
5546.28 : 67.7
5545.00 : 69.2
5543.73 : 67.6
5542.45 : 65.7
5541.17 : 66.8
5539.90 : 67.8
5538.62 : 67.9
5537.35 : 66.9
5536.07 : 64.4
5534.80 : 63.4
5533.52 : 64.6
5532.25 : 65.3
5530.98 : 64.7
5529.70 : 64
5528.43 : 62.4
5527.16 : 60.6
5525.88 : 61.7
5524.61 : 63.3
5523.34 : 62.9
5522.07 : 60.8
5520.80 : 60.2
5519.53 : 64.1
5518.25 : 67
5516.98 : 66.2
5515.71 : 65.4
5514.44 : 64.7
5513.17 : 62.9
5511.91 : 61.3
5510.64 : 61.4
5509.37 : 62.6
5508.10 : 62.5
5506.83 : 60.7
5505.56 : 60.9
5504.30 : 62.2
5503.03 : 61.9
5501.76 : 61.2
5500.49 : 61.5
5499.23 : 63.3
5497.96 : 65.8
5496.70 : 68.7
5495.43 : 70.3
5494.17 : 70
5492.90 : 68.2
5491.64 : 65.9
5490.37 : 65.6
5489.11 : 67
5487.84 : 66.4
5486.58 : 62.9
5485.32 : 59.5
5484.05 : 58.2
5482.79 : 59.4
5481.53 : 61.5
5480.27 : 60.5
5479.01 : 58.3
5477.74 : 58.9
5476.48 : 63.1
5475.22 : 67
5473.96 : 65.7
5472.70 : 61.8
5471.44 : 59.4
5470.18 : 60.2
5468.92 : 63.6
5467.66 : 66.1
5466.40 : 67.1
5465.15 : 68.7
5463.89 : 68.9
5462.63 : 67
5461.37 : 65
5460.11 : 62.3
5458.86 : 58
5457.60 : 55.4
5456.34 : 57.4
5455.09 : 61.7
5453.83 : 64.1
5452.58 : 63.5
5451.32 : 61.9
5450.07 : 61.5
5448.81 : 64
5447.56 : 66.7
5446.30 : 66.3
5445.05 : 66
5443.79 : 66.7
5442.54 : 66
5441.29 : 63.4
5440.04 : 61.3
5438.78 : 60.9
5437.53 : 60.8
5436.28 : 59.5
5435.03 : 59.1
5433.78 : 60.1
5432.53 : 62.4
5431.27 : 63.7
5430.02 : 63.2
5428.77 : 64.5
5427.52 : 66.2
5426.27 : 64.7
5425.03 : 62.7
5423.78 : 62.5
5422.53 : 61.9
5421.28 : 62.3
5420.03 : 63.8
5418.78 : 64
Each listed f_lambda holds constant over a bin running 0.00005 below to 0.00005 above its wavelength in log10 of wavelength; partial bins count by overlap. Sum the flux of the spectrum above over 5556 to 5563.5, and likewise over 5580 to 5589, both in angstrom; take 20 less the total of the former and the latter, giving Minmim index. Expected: -812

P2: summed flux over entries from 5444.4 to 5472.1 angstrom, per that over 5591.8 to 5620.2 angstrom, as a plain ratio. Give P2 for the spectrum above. 0.99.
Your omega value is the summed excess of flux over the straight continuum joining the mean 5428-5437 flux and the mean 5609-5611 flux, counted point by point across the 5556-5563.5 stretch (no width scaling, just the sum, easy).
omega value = 11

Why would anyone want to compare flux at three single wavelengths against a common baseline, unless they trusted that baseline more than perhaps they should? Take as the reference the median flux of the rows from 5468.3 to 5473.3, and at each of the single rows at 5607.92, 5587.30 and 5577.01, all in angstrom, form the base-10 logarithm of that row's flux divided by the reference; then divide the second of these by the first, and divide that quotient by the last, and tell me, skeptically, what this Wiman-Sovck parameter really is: -11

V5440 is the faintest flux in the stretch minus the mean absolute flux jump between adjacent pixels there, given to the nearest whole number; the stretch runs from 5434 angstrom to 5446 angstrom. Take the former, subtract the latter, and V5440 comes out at 58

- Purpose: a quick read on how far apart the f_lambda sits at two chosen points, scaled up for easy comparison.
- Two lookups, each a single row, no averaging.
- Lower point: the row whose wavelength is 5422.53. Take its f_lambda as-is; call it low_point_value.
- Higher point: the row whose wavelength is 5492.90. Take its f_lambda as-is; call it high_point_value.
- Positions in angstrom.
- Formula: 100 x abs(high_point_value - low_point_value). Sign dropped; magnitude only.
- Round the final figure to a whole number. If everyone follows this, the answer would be 630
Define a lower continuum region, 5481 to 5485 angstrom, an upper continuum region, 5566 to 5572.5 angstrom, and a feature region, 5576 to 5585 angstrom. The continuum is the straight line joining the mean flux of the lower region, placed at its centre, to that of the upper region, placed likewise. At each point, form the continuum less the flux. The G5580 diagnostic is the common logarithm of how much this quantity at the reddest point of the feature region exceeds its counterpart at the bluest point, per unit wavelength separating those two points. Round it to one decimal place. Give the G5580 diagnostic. -0.6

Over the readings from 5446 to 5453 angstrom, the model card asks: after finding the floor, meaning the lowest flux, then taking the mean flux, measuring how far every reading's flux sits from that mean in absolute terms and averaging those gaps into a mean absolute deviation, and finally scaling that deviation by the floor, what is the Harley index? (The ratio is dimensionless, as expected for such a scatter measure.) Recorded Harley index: 0.027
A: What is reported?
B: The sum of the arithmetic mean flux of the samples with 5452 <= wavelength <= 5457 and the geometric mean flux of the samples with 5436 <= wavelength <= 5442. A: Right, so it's 123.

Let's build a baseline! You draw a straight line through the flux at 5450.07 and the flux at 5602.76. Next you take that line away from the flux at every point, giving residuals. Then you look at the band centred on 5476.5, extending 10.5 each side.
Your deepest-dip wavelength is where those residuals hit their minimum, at 5484.05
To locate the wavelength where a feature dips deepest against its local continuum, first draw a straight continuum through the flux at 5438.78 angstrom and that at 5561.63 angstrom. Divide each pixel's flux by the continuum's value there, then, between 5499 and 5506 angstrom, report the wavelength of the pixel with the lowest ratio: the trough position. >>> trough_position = 5505.56 angstrom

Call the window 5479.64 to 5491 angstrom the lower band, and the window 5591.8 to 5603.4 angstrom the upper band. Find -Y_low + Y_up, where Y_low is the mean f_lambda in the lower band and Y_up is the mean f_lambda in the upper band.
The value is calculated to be 2.0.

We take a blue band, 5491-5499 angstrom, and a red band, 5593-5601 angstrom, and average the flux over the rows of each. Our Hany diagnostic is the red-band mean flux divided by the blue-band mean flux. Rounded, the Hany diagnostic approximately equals 0.97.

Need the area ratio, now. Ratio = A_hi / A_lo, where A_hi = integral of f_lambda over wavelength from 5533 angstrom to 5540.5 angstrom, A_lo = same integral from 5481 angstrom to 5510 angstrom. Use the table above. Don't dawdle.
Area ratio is 0.27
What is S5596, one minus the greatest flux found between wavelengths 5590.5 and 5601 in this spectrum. -66.9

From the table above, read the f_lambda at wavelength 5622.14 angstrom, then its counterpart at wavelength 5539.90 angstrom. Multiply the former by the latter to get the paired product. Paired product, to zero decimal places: 4088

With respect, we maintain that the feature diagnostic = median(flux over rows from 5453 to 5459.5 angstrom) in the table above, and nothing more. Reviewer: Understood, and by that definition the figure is 58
